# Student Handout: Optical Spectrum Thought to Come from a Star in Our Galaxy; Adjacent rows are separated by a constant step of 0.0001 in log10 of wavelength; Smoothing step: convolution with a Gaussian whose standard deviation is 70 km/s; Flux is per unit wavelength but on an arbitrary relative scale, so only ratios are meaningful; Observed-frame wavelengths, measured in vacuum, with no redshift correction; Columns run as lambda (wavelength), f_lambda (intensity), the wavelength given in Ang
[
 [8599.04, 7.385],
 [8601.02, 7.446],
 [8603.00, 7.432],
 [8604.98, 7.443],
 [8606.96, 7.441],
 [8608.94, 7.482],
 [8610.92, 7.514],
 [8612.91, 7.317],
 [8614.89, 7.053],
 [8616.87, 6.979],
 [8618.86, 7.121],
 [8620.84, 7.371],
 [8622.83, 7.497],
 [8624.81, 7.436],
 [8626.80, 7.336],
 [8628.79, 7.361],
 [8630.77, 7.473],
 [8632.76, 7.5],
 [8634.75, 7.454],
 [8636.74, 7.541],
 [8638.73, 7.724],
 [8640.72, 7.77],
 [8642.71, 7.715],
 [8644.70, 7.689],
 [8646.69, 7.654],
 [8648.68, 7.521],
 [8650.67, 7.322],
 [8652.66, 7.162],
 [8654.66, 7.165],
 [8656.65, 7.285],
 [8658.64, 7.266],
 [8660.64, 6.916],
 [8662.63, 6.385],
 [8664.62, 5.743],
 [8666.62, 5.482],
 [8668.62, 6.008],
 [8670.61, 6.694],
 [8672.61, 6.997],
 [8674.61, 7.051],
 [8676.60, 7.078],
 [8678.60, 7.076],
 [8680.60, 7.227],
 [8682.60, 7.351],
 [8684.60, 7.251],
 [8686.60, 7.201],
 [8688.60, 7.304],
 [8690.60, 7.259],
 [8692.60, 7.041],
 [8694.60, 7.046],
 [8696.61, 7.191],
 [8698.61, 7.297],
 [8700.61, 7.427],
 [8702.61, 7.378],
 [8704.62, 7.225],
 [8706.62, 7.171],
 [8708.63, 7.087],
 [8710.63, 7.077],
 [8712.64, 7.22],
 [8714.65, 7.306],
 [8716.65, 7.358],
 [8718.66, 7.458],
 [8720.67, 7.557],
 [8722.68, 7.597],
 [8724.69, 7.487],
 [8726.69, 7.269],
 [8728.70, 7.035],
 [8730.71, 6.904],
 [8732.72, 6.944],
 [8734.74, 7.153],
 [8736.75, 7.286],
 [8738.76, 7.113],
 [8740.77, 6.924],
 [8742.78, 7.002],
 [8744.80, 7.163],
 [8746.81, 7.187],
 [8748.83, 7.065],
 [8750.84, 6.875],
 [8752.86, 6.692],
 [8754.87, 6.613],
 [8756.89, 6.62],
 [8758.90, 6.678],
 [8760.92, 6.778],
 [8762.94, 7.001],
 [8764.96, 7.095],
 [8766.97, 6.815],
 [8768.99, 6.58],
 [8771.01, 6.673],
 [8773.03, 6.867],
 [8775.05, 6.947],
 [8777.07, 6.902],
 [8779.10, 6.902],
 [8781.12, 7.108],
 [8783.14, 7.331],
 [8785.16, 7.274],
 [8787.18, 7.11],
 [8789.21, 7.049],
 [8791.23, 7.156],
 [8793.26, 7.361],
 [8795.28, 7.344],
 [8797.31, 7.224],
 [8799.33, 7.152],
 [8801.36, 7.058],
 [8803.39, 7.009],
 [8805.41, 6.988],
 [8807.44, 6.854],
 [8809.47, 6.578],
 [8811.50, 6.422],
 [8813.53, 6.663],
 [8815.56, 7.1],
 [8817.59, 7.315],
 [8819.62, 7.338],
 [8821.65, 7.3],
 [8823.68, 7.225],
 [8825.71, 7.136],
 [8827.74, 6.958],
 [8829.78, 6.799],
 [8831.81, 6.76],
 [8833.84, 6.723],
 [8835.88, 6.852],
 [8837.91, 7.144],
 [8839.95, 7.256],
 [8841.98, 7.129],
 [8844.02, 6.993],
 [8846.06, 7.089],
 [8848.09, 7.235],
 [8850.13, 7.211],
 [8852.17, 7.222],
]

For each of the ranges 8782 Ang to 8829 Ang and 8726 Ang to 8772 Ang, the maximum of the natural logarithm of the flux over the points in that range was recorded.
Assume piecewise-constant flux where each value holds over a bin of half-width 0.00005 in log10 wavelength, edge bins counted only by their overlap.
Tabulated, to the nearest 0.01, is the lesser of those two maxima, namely 1.99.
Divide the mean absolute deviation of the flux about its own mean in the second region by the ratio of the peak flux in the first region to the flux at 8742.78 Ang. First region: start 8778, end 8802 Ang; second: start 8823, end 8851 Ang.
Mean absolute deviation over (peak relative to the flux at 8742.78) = 0.154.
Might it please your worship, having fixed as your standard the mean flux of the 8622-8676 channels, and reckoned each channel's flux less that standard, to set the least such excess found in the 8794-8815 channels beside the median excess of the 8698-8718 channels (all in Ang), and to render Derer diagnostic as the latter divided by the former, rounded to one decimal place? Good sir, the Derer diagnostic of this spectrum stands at -0.1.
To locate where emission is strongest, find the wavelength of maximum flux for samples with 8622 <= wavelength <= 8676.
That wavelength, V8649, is 8640.72 Ang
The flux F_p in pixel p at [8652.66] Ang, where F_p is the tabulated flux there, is 7.162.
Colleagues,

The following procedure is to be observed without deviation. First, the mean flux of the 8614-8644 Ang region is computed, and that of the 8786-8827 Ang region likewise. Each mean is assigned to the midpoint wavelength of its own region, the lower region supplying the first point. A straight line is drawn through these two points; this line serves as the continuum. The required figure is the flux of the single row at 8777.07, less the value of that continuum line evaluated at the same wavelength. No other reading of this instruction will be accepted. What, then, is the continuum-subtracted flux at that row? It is -0.23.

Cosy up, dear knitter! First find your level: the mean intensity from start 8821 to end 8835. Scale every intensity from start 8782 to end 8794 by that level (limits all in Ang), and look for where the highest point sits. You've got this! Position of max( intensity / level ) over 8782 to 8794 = 8793.26 Ang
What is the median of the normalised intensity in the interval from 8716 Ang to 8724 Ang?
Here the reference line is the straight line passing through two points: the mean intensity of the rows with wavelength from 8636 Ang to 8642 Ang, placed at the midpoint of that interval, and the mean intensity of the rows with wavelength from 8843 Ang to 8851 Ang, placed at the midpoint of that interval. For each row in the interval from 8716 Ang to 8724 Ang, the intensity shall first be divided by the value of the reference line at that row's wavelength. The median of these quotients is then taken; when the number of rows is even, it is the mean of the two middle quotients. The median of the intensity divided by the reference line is 1.01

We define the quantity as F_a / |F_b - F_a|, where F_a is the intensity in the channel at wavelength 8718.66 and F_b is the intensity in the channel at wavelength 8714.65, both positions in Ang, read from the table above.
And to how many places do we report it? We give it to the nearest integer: 49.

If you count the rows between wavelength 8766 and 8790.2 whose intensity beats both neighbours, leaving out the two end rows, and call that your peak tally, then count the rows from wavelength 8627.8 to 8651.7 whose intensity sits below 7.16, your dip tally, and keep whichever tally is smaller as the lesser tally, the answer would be 0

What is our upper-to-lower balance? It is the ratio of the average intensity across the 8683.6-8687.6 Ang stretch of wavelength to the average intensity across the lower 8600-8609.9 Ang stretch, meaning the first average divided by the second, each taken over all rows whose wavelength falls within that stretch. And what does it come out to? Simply 0.97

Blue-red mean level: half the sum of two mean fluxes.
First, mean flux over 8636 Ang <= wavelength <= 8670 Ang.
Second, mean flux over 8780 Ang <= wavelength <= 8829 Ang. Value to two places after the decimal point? 7.08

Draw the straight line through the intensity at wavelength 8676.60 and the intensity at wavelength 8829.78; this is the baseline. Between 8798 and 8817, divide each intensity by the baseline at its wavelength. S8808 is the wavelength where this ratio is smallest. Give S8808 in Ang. 8811.50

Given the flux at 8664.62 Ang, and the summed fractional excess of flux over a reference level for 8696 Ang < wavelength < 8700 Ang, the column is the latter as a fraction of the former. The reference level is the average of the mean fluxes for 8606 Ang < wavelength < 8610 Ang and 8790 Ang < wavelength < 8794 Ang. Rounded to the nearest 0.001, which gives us -0.005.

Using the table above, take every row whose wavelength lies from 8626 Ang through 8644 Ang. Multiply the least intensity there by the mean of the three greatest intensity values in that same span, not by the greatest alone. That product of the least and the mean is 56.8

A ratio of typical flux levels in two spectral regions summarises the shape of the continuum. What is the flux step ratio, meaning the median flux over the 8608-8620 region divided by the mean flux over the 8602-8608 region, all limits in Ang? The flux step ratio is 0.97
